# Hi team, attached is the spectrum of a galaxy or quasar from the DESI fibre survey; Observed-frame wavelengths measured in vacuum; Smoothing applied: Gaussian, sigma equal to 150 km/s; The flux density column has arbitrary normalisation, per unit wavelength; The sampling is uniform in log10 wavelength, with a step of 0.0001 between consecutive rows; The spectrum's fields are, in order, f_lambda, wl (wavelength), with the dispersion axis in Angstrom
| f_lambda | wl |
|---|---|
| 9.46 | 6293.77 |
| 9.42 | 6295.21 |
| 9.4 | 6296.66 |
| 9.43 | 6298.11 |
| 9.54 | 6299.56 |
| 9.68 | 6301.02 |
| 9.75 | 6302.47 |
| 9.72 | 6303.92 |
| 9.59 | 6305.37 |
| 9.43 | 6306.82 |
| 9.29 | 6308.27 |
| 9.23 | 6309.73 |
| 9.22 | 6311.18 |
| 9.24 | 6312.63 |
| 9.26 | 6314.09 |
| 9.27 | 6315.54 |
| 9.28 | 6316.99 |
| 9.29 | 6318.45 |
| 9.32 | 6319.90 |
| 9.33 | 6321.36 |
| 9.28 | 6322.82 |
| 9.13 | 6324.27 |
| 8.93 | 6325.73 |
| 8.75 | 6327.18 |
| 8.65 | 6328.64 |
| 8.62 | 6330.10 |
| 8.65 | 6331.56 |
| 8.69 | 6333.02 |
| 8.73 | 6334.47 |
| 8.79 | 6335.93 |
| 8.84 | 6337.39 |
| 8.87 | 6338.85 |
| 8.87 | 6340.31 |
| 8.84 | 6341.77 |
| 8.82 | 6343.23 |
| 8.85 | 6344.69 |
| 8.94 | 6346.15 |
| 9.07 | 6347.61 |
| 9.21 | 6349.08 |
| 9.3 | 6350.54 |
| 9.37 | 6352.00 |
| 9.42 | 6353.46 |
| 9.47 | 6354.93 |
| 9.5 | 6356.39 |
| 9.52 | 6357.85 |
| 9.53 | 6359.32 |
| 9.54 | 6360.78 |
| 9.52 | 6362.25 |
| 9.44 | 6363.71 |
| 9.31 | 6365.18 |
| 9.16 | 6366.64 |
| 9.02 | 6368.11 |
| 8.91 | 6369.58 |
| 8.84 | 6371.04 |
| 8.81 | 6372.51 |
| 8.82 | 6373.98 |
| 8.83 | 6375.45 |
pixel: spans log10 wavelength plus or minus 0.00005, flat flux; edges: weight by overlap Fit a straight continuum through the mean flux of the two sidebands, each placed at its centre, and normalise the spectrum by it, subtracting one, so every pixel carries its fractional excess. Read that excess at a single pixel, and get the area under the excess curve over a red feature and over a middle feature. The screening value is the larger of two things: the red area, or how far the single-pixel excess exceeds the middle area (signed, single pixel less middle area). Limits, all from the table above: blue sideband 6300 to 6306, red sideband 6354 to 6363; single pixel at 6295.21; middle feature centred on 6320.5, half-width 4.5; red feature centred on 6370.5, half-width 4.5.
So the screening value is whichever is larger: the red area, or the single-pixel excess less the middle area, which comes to 0.30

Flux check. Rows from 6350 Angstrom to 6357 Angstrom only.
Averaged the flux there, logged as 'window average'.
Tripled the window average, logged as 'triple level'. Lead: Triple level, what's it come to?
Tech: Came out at 28.2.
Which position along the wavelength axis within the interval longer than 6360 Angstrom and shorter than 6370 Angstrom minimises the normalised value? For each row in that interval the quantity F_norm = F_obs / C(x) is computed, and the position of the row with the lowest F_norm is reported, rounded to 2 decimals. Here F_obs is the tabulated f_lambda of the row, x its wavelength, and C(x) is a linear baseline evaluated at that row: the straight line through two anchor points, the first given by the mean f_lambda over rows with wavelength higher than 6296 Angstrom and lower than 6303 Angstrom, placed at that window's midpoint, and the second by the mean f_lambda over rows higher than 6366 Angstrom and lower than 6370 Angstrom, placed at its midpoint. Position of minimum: 6369.58 Angstrom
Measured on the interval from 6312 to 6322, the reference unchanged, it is 6312.63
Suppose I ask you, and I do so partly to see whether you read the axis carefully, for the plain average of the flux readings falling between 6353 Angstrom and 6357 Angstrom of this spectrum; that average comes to 9.46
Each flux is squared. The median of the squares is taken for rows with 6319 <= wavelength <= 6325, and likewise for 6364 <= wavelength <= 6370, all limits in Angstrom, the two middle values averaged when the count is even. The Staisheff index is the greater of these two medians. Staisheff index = 86.5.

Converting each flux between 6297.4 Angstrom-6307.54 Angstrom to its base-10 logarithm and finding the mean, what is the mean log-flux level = 0.982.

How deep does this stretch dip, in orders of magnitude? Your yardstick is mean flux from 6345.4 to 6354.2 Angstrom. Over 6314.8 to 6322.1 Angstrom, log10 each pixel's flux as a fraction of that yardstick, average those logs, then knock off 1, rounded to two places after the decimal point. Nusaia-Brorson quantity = -1.00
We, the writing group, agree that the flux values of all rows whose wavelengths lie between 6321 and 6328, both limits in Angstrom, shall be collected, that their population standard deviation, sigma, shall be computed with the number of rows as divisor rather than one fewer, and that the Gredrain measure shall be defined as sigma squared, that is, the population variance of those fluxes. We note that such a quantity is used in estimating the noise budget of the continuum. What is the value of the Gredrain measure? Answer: 0.047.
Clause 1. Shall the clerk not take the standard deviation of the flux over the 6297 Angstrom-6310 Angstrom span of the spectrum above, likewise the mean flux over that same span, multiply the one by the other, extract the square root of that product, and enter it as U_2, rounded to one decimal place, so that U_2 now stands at 1.3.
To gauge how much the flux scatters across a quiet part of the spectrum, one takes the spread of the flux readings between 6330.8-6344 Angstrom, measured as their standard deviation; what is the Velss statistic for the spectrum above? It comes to 0.08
